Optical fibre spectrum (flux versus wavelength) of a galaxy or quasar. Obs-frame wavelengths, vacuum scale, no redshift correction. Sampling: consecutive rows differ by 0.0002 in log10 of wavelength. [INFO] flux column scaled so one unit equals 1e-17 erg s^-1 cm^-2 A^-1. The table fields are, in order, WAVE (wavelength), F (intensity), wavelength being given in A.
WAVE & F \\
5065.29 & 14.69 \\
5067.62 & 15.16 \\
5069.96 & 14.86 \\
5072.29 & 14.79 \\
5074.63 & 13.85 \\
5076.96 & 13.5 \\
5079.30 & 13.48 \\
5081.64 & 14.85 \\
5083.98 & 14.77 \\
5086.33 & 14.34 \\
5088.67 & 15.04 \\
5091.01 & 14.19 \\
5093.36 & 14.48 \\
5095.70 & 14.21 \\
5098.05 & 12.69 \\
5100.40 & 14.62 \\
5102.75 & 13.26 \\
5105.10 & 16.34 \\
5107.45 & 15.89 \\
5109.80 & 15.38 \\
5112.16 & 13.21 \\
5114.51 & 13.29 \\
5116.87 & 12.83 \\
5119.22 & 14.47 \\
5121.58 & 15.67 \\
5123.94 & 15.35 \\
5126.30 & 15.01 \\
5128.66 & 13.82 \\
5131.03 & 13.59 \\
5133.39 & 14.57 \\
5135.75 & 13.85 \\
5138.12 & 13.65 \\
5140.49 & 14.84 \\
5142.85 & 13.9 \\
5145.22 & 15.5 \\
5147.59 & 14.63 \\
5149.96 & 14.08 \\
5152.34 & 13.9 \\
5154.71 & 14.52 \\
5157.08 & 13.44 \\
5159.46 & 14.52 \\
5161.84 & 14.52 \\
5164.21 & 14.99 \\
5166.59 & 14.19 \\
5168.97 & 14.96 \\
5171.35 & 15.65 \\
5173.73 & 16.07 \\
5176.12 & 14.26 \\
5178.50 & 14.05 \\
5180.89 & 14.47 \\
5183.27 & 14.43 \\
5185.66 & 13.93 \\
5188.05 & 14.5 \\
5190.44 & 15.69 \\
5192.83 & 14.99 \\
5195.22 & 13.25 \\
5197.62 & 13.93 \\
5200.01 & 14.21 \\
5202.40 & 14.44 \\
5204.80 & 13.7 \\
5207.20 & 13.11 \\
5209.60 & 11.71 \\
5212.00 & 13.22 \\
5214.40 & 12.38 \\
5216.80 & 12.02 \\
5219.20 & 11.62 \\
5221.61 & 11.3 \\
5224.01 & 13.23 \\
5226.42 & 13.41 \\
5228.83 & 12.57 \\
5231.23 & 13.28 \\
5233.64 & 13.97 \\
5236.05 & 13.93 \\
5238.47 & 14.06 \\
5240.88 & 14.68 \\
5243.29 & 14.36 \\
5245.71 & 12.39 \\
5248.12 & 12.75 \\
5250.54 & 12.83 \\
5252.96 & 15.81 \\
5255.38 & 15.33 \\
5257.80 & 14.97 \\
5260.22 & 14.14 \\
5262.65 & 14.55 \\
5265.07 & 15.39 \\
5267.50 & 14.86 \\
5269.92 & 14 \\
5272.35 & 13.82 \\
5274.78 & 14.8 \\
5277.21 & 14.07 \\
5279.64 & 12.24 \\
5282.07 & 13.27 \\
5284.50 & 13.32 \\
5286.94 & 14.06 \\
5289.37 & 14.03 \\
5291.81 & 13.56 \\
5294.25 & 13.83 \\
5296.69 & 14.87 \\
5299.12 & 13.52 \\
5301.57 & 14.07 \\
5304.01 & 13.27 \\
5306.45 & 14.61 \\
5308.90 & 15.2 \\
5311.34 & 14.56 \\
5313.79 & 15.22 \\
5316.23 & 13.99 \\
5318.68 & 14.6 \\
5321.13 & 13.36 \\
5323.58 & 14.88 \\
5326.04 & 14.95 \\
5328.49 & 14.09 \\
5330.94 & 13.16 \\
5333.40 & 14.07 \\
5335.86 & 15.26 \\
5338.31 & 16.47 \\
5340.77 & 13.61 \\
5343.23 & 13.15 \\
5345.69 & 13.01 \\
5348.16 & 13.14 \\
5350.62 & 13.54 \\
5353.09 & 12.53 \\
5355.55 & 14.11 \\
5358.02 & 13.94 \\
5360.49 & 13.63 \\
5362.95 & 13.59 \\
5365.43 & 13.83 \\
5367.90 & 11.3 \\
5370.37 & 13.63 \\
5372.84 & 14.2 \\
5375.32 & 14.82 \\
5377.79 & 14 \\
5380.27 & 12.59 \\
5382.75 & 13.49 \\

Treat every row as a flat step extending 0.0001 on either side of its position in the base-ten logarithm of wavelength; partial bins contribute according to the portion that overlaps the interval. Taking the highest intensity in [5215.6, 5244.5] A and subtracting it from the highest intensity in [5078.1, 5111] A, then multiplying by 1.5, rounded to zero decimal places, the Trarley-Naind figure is 2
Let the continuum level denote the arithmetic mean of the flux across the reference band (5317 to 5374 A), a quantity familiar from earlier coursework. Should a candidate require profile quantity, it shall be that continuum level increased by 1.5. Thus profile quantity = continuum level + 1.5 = 15.3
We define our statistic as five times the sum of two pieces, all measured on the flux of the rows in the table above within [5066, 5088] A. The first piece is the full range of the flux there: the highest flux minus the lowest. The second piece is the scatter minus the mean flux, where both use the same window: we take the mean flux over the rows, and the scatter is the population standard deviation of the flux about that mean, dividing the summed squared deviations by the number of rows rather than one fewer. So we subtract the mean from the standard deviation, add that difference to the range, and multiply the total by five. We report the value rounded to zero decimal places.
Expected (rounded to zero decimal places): -61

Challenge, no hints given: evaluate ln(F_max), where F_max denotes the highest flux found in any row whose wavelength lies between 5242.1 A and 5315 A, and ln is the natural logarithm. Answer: 2.76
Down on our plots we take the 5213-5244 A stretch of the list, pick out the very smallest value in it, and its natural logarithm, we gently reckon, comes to 2.42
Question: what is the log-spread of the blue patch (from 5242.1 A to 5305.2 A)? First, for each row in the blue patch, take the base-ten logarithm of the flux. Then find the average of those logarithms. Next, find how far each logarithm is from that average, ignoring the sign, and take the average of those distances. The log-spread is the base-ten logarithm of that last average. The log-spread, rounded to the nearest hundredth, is -1.65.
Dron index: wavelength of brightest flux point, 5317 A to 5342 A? 5338.31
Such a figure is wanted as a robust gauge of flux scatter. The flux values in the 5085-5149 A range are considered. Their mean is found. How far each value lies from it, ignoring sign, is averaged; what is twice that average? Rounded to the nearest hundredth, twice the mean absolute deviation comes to 1.52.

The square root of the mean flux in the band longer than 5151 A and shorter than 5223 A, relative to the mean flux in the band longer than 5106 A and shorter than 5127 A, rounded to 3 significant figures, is 0.256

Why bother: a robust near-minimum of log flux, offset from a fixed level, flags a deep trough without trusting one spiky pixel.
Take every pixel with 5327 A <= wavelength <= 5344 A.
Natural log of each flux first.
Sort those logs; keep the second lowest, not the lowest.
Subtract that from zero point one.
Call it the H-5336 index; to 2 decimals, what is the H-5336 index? -2.48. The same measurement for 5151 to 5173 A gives -2.53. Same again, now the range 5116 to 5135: -2.51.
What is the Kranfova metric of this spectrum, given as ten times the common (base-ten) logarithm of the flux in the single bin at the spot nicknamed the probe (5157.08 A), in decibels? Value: 11.3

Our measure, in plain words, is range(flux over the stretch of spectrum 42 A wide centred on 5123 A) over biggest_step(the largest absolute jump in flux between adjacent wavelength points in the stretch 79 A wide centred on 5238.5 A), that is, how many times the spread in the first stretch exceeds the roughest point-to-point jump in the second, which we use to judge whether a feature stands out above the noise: 1.2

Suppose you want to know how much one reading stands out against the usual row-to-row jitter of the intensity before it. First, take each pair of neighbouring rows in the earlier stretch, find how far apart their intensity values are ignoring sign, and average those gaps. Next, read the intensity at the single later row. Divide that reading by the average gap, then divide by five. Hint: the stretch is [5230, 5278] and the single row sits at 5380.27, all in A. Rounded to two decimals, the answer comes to 3.57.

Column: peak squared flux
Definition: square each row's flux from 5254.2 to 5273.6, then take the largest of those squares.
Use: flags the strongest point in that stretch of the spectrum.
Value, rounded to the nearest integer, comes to 237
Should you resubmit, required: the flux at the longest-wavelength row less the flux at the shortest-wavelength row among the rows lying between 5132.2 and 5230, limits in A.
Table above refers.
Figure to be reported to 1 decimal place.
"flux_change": -2.0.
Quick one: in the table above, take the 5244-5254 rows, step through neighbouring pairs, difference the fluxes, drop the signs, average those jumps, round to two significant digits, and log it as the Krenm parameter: 1.1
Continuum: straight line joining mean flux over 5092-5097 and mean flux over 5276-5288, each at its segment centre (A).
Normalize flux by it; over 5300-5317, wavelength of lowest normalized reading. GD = 5304.01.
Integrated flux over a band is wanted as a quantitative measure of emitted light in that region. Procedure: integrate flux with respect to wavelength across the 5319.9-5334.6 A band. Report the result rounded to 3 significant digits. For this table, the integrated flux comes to 207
